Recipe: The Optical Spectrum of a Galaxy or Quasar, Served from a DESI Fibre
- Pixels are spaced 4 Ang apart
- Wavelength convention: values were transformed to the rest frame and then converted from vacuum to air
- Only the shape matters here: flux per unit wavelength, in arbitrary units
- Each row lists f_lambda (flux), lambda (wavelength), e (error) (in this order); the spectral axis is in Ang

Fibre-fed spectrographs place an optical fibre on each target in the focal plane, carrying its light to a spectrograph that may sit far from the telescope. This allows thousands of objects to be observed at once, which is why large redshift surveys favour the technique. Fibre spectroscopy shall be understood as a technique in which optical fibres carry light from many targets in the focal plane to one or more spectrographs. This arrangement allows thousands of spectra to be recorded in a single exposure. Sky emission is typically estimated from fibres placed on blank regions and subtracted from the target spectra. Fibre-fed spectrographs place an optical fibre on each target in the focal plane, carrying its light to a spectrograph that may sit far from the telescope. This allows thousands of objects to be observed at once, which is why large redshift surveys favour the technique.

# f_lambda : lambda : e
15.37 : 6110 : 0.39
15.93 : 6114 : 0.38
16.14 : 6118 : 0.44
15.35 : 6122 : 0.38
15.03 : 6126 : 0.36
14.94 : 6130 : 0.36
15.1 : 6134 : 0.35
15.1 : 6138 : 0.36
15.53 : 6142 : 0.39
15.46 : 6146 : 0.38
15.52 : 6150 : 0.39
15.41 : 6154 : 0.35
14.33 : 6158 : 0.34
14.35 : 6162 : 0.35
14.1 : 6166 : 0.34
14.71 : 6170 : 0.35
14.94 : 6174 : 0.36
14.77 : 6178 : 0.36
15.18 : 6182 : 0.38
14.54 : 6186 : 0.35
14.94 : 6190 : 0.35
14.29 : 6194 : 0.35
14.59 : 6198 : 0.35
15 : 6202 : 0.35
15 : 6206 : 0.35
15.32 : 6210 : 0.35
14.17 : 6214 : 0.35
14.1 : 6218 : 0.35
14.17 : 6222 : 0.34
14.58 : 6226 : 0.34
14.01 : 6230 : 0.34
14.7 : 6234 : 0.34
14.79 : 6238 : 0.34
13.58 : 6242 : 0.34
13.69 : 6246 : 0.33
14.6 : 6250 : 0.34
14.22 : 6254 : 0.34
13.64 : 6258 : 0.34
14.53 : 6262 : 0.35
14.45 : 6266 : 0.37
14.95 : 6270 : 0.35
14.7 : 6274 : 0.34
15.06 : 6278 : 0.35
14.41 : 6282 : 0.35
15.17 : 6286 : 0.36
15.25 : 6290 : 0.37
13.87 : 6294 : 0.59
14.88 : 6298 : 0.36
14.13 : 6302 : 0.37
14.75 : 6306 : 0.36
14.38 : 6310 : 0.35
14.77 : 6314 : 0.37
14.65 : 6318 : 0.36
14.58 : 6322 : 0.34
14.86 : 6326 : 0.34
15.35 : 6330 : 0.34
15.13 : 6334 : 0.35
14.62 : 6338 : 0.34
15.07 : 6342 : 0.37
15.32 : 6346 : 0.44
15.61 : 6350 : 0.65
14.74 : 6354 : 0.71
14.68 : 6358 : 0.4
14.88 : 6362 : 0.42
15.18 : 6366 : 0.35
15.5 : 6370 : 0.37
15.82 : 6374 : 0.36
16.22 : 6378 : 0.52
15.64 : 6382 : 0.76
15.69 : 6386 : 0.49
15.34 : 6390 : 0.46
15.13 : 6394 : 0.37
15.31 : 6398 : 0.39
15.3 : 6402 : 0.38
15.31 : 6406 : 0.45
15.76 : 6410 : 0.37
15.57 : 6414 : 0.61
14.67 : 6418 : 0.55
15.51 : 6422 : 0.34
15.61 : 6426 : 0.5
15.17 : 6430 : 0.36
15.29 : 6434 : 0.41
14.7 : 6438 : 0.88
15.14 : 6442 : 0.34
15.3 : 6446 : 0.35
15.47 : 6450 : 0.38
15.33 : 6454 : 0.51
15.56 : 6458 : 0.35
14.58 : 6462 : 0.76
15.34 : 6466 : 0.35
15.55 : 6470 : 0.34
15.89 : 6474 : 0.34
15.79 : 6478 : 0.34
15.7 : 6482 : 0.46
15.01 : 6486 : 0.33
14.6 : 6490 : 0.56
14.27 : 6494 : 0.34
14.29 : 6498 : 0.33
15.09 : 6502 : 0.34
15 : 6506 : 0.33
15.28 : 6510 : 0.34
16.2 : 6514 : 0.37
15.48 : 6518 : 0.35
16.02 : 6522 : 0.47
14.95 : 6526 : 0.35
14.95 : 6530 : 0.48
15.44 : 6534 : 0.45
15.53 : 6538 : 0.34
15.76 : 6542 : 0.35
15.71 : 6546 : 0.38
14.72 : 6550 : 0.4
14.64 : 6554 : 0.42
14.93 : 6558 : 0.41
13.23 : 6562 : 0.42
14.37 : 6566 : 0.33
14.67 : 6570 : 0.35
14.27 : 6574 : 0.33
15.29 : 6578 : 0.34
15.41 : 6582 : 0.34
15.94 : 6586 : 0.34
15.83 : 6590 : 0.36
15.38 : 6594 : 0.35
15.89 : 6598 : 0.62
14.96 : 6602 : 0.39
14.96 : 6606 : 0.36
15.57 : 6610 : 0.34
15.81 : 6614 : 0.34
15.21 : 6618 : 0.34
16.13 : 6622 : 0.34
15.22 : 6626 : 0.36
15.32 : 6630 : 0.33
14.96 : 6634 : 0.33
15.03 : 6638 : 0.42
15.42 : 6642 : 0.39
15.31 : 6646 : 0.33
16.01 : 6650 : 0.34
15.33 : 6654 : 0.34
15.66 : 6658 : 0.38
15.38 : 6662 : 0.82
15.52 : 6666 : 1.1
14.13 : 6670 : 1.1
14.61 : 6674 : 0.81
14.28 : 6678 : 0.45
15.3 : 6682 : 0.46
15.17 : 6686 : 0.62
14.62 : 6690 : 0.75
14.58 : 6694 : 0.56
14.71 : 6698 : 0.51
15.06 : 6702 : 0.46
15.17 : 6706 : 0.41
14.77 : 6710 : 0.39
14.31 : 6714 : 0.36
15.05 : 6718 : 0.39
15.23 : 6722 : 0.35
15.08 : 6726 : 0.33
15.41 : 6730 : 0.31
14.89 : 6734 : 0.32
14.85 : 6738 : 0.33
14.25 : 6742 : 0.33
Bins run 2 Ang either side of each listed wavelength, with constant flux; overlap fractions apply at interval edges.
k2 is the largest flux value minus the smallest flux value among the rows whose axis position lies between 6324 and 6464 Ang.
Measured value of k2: 1.64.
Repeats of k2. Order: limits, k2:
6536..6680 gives 2.90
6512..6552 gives 1.48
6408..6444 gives 1.09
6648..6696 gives 1.88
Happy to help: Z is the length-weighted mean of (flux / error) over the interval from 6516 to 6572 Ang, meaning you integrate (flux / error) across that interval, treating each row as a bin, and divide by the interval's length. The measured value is 38.8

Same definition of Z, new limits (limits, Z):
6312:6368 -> 38.2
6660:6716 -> 26.8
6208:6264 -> 41.8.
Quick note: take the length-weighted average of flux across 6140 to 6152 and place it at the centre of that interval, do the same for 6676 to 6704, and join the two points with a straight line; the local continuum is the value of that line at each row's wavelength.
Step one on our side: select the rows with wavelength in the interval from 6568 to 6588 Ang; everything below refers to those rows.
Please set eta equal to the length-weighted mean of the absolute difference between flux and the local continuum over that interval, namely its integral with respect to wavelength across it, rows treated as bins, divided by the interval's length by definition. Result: 0.55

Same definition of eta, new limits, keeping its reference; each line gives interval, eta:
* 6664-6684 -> 0.53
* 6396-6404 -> 0.12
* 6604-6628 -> 0.57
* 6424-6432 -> 0.24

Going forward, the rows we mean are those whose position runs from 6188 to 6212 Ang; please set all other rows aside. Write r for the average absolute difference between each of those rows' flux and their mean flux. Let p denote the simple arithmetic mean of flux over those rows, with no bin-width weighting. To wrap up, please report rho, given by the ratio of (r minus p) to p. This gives -0.9813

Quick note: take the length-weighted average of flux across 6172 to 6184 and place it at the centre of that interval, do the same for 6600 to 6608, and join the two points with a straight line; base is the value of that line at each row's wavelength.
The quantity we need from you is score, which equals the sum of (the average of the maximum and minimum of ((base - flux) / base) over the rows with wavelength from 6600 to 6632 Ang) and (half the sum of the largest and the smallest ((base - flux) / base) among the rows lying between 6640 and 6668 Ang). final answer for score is -0.086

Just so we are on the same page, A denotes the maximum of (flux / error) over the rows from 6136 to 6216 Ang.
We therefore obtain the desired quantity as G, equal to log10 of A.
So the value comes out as 1.64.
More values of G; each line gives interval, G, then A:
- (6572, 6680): 1.68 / 47.4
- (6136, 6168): 1.64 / 44.0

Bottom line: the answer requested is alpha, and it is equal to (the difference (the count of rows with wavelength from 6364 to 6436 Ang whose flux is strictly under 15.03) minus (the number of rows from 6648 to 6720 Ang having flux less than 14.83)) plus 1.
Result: -6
